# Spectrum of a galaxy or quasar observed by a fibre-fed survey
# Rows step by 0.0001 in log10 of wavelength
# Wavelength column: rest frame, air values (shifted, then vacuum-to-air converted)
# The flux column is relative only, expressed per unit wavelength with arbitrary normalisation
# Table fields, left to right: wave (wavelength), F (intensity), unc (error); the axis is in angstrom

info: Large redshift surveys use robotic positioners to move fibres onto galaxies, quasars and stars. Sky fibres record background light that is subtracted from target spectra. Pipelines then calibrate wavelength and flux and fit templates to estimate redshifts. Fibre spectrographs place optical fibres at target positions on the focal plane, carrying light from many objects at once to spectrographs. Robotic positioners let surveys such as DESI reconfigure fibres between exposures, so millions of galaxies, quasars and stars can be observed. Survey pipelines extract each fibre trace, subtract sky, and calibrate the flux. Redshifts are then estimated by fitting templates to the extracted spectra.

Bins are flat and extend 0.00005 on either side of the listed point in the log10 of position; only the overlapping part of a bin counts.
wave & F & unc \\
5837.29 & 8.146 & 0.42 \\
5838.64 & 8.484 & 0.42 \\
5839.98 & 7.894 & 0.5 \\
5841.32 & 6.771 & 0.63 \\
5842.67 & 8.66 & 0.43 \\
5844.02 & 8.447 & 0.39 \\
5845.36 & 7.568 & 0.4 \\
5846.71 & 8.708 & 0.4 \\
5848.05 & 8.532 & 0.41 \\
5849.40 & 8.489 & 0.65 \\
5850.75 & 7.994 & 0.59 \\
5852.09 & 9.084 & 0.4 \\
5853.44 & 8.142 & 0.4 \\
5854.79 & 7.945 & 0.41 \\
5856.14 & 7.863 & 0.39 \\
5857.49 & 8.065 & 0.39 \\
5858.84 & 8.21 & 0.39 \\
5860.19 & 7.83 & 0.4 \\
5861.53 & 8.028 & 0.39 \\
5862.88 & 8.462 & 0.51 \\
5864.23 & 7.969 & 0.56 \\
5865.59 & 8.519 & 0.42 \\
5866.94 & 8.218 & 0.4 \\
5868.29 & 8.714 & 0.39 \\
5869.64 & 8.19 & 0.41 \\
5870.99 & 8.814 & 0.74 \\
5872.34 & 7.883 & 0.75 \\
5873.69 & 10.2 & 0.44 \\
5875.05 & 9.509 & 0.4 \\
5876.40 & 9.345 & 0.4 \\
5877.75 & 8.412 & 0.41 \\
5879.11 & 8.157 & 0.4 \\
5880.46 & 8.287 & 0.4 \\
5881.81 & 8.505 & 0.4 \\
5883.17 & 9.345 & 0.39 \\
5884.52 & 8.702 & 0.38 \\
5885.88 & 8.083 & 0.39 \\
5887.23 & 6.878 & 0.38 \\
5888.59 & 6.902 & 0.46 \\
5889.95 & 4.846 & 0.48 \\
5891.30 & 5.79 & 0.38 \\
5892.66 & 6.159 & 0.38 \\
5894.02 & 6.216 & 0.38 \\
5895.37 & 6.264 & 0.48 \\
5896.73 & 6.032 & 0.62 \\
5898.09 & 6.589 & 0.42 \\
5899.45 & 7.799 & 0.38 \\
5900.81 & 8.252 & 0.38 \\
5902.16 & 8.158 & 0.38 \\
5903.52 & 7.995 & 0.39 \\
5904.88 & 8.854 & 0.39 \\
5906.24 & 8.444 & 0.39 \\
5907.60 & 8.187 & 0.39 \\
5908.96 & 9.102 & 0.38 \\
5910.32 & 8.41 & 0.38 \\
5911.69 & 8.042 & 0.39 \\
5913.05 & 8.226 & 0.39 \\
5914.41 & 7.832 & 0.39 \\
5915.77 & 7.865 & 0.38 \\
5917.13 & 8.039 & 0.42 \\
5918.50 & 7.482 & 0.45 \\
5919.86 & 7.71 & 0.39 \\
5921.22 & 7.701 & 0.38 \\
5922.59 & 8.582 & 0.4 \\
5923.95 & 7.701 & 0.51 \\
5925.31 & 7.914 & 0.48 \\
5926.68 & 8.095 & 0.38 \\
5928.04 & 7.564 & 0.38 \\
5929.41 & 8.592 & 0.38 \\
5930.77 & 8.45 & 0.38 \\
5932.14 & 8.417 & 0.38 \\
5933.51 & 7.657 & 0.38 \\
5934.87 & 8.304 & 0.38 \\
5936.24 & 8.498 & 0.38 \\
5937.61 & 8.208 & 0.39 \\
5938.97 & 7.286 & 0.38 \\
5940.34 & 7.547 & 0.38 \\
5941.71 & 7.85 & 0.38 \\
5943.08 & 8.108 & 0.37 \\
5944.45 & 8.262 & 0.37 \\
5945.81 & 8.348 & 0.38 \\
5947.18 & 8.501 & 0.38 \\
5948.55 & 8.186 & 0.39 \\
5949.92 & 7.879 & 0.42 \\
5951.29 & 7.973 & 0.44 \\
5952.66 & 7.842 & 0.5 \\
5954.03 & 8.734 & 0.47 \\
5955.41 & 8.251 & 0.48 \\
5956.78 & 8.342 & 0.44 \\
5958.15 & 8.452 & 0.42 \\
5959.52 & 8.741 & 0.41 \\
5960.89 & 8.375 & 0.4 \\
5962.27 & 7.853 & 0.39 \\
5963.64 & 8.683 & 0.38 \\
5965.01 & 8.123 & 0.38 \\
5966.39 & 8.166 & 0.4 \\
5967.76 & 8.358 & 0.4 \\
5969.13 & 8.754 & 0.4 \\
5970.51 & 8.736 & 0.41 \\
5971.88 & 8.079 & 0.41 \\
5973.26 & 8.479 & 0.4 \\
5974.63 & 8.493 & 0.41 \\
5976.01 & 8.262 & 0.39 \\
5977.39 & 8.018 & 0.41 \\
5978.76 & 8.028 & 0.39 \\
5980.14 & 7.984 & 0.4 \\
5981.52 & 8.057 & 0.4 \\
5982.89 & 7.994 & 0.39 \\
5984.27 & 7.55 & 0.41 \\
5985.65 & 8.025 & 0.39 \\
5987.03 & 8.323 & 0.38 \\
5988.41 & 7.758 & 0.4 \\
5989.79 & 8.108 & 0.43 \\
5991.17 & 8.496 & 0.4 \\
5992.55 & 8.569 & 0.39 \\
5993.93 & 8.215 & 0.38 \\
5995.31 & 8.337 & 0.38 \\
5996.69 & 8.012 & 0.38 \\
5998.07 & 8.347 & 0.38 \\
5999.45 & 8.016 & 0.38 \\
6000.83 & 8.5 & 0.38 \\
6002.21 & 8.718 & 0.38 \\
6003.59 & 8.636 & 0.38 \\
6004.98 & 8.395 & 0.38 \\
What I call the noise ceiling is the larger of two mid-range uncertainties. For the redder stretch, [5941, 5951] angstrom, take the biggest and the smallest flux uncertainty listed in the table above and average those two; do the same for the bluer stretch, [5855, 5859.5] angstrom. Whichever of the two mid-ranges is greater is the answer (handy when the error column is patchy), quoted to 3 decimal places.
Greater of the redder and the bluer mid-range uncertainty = 0.395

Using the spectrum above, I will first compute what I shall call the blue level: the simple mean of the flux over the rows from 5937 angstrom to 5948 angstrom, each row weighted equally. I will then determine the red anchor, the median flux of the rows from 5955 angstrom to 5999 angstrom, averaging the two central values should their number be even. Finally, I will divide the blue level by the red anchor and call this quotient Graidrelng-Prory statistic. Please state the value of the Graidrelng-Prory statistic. 0.97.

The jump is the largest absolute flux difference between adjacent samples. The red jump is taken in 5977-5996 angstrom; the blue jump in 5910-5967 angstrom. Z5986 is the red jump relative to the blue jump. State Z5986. 0.55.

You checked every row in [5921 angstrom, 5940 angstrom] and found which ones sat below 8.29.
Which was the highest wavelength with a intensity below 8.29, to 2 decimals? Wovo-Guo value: 5938.97 angstrom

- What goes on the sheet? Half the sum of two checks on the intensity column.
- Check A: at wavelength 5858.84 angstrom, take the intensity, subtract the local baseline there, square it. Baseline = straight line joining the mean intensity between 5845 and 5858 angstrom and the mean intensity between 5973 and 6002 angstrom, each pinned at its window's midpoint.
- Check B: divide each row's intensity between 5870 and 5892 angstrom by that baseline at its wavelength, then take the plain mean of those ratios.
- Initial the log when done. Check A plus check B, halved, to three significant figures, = 0.493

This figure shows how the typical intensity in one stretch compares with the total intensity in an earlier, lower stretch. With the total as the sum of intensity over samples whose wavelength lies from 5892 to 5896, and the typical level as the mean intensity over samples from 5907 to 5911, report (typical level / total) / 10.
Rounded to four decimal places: 0.0460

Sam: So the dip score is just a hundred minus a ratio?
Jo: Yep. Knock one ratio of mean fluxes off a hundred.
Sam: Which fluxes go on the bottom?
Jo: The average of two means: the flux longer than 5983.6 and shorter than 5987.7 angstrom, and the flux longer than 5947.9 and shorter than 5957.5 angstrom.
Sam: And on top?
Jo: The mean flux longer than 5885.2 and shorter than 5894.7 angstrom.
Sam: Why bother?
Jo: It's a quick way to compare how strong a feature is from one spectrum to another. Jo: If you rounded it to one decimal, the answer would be 99.2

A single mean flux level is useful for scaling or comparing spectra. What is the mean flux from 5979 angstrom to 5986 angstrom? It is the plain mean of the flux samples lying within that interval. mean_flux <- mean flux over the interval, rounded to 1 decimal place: 7.9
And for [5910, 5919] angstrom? 8.0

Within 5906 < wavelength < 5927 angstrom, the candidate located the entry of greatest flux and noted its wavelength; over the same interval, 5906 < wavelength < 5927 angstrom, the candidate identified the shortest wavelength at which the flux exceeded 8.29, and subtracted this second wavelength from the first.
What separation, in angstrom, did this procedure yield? 2.7 angstrom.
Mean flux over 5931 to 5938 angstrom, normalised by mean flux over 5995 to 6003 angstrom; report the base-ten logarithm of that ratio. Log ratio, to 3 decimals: -0.006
